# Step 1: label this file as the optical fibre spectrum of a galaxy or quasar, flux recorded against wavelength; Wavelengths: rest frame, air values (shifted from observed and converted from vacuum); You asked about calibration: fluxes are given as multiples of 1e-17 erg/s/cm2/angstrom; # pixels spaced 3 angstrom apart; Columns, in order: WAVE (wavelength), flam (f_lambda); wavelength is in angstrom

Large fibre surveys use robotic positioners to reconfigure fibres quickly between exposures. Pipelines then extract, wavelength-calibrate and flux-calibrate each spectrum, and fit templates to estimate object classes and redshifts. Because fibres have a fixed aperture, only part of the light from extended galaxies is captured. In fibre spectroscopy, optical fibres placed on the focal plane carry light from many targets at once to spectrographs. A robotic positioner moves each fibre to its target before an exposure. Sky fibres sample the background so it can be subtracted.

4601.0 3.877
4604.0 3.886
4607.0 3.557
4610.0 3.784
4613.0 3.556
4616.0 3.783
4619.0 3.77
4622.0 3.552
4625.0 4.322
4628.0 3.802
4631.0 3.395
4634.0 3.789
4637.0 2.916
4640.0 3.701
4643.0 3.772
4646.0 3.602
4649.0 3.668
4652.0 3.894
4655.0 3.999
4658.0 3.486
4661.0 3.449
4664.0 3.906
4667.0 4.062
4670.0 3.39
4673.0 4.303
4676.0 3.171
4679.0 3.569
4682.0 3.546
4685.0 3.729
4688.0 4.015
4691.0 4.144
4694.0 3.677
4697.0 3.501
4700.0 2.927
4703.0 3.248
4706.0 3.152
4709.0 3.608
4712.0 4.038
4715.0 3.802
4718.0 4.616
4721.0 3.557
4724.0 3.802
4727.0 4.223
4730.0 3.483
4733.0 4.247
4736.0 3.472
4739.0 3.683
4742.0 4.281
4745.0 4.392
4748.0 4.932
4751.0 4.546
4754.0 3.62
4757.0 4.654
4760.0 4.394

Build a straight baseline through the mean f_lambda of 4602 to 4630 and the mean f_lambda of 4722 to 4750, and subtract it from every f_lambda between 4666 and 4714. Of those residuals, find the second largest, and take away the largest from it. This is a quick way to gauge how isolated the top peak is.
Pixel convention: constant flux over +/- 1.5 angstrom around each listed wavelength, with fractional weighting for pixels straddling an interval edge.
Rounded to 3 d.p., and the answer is -0.201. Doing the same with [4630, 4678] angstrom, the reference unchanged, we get -0.227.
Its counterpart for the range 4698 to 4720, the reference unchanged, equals -0.564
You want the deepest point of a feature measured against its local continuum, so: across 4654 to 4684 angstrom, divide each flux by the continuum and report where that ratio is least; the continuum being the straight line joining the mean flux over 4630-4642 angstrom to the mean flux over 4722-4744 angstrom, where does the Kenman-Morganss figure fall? 4676.0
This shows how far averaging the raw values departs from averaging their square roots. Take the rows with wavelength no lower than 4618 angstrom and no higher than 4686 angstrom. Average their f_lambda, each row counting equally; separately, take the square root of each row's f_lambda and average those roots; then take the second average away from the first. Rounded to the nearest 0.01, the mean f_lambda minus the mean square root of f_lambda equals 1.77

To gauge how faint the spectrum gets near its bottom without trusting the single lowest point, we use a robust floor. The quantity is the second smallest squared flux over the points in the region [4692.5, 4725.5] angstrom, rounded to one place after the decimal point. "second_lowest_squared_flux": 9.9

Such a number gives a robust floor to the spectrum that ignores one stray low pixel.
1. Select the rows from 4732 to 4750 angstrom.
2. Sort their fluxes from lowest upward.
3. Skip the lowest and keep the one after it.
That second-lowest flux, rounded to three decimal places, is 3.683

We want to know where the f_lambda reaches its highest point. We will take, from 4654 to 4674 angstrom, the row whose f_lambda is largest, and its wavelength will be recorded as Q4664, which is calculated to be 4673.0 angstrom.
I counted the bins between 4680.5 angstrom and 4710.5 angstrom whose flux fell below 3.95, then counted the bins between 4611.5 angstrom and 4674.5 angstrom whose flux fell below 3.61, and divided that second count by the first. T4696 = 1.0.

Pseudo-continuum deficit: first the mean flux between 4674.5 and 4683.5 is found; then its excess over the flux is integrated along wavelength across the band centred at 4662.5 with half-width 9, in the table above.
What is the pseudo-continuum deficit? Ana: -5.2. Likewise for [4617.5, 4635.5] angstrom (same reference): -6.2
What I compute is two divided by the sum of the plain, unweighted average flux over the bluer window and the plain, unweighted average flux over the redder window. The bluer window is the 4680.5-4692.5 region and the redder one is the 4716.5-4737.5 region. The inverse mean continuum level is 0.257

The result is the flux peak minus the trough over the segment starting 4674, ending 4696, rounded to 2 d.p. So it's 0.97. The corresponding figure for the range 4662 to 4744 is 1.69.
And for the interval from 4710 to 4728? 1.06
